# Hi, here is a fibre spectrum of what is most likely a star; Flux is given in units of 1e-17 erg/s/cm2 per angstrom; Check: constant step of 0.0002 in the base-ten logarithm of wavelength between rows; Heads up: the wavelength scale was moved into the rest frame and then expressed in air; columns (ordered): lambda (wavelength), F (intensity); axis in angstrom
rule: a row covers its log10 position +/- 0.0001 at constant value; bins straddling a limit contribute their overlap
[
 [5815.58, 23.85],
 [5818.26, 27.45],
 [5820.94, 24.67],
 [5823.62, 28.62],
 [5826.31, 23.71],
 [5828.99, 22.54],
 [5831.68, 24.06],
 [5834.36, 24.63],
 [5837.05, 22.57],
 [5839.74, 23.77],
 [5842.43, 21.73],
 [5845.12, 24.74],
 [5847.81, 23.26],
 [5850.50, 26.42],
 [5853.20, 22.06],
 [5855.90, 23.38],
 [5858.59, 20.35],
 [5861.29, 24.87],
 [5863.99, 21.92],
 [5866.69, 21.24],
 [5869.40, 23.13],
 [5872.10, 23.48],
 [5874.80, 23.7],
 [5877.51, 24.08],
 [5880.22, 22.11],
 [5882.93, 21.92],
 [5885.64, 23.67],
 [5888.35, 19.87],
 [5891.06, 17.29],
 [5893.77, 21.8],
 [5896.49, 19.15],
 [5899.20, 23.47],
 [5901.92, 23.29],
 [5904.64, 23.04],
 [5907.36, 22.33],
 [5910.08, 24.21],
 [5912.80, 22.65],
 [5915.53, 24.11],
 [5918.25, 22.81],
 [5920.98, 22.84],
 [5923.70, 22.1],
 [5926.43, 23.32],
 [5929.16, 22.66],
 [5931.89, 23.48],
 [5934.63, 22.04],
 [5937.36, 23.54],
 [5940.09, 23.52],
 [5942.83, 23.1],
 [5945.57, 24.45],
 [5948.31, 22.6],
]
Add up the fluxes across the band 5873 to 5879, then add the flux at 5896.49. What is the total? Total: 66.9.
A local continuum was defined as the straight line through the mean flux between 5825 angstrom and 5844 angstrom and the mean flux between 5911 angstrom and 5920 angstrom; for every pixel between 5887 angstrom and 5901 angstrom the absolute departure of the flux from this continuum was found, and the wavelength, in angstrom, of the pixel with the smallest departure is 5899.20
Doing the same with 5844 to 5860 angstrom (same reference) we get 5847.81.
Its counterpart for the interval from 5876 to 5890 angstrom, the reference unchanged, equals 5885.64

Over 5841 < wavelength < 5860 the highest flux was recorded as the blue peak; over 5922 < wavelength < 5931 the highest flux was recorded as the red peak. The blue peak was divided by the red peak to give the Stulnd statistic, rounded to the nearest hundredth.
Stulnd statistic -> 1.13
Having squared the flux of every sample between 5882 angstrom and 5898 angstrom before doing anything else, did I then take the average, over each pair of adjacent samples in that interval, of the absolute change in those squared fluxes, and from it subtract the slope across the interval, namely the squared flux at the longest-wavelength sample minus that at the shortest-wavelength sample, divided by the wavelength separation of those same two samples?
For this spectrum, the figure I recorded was 134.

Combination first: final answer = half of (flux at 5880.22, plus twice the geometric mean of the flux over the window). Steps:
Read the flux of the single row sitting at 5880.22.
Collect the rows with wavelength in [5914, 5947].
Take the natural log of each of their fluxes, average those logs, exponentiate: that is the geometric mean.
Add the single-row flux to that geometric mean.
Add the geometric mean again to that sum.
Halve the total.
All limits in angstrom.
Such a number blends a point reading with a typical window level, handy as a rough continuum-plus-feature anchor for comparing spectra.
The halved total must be 34.21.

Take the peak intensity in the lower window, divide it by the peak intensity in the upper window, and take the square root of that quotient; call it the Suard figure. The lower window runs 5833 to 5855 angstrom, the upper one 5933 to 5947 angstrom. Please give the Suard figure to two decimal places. 1.04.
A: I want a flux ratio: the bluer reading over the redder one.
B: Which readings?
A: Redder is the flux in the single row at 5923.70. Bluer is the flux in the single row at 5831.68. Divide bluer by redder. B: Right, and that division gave 1.09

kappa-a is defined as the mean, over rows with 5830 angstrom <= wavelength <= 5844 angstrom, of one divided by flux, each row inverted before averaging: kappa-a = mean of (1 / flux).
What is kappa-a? 0.0429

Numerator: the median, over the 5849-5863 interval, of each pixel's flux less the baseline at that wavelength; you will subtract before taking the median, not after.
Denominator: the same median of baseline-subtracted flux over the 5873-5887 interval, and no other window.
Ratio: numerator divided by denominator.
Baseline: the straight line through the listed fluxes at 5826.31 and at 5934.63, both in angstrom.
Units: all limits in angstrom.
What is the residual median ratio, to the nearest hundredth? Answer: 0.17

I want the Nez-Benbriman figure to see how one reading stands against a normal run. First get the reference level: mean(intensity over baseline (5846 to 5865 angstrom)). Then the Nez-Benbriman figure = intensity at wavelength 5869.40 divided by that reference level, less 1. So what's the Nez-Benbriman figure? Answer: 0.00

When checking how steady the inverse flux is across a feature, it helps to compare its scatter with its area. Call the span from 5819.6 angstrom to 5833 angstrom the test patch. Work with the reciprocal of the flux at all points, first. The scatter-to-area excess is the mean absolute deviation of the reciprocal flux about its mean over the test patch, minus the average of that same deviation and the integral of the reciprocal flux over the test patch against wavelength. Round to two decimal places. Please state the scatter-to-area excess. -0.27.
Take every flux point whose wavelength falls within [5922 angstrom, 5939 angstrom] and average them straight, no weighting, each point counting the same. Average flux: 22.9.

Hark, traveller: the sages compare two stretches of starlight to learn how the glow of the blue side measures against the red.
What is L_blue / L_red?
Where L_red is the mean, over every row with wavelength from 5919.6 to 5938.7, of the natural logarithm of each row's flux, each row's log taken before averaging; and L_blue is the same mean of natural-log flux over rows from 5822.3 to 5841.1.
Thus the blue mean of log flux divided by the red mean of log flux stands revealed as 1.02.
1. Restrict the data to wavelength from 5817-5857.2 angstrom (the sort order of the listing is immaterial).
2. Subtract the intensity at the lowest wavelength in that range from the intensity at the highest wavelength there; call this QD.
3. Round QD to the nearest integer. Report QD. -4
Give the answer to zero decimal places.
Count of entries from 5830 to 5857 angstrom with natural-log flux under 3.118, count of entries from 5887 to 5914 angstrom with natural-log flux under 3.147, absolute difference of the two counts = 4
